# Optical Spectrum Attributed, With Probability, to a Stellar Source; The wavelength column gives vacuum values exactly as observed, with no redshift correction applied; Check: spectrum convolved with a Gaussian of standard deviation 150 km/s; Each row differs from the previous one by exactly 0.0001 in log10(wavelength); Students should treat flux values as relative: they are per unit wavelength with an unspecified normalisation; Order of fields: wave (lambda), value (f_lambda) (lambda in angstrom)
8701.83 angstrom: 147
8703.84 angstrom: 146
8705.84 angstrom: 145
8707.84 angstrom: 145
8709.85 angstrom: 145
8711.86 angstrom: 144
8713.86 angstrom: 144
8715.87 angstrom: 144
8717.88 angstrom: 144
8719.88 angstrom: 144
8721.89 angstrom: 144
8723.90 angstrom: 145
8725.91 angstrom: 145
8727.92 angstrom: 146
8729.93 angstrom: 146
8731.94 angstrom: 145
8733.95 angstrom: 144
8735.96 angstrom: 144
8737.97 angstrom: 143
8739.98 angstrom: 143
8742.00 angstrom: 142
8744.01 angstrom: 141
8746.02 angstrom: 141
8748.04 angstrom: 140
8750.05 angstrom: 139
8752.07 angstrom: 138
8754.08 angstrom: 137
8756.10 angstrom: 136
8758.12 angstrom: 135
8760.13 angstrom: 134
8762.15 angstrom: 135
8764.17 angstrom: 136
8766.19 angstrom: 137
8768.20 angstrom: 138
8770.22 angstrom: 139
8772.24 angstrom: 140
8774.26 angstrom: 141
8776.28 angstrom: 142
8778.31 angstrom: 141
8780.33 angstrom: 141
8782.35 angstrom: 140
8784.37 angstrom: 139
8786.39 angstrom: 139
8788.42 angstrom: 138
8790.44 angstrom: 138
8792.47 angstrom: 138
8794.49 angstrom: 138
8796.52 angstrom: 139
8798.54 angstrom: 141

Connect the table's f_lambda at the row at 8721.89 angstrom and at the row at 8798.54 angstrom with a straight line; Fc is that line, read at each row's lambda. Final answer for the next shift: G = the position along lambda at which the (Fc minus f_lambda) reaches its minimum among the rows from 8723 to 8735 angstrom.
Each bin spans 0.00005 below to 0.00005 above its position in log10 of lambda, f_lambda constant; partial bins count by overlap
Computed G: 8729.93 angstrom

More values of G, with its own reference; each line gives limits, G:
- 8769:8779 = 8776.28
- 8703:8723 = 8703.84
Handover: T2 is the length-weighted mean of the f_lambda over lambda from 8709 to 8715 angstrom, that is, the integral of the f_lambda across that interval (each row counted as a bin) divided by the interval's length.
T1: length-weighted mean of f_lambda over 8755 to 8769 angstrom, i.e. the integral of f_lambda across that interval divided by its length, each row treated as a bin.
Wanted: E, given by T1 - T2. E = -8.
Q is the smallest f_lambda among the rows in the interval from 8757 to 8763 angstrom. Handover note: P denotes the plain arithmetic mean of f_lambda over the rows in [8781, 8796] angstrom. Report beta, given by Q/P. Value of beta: 0.97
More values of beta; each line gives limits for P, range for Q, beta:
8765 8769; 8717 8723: 1.05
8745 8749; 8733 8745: 1.00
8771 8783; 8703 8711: 1.03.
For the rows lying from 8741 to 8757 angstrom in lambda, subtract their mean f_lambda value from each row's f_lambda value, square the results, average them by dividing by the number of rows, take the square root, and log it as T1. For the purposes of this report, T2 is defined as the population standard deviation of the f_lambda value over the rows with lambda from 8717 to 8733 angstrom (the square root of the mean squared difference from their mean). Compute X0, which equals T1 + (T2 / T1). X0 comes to 2.4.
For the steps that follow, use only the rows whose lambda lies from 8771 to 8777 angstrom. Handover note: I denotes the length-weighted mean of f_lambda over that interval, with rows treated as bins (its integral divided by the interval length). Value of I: 140.9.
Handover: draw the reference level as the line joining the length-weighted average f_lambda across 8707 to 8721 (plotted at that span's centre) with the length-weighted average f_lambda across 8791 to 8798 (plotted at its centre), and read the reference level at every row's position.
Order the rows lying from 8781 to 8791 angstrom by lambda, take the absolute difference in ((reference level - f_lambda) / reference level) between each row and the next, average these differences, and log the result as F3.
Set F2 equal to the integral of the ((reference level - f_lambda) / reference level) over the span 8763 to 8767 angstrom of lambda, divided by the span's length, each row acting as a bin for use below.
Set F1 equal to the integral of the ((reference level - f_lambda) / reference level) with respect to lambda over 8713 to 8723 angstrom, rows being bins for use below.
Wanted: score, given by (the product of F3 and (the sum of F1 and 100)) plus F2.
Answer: 0.39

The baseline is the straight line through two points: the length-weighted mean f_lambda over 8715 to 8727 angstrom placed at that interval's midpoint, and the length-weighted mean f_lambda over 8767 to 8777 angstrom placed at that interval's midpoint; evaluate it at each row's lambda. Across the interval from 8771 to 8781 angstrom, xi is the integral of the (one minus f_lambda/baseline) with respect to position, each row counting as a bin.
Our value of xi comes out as -0.09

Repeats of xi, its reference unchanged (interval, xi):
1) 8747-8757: 0.26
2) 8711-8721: 0.05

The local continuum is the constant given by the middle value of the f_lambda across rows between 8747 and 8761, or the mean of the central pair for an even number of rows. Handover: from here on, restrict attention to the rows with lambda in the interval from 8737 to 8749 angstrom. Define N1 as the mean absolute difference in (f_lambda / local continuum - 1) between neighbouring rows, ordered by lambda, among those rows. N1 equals 0.0044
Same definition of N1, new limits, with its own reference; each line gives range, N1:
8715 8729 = 0.0024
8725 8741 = 0.0042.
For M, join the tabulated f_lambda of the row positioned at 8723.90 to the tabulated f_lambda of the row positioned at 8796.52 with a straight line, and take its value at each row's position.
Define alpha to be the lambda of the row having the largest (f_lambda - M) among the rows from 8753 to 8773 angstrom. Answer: 8772.24 angstrom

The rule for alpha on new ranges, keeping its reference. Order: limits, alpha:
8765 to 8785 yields 8776.28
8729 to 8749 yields 8729.93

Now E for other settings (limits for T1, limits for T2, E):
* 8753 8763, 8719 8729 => -9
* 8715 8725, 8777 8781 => 3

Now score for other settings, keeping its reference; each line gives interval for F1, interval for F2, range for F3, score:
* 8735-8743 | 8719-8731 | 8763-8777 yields 0.80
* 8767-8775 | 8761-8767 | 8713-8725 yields 0.27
